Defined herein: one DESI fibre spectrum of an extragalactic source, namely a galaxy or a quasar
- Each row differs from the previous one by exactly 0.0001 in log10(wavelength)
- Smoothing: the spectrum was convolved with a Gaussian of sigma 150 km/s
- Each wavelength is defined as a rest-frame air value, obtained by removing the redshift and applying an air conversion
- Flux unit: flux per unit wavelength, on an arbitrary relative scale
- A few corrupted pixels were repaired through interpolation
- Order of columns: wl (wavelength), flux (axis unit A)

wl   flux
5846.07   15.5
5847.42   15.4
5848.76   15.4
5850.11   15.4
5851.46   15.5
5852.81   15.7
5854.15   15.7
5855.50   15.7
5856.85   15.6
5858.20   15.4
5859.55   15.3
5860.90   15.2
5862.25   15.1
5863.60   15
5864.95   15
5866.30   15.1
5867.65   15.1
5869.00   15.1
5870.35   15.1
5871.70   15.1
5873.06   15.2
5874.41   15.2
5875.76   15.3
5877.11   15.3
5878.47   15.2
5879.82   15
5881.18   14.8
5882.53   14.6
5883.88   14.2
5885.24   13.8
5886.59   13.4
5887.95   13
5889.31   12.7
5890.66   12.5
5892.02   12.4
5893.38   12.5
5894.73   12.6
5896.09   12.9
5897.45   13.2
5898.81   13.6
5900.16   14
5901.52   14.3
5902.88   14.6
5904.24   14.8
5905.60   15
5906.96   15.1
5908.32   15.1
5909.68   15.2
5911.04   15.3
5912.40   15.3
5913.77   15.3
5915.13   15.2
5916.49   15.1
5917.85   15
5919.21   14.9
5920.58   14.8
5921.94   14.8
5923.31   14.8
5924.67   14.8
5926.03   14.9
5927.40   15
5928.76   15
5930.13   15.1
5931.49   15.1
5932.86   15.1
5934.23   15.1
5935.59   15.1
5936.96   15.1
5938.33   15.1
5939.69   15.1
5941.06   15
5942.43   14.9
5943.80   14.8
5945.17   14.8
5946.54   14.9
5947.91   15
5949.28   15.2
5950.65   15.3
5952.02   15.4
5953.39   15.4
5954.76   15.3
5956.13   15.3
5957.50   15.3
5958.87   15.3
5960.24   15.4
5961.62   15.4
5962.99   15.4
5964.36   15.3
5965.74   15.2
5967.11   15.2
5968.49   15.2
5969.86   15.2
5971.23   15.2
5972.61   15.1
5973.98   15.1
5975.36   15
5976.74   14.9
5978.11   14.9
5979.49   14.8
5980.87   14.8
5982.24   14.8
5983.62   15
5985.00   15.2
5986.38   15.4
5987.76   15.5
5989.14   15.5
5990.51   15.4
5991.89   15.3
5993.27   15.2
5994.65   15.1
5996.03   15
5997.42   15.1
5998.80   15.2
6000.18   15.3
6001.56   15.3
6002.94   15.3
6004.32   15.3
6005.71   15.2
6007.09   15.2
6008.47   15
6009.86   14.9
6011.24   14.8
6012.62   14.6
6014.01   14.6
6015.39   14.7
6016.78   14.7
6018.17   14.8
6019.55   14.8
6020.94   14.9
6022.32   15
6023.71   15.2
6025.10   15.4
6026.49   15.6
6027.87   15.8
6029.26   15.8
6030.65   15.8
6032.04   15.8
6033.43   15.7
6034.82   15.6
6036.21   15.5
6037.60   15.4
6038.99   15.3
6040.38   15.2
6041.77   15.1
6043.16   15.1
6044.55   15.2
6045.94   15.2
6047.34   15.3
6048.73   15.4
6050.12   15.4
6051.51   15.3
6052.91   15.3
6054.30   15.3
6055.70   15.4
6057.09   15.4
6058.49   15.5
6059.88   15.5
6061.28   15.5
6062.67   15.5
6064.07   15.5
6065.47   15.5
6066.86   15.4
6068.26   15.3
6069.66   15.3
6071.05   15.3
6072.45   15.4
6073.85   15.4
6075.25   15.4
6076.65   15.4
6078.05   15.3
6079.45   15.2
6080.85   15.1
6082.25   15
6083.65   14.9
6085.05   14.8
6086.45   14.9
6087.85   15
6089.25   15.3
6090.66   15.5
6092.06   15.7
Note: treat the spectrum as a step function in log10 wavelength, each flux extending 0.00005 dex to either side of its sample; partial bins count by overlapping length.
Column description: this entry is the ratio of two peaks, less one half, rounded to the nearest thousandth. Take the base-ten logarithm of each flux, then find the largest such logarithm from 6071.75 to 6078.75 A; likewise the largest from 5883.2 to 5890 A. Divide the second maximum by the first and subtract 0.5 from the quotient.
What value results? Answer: 0.470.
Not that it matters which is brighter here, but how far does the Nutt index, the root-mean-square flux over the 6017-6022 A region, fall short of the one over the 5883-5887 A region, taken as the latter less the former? -1.03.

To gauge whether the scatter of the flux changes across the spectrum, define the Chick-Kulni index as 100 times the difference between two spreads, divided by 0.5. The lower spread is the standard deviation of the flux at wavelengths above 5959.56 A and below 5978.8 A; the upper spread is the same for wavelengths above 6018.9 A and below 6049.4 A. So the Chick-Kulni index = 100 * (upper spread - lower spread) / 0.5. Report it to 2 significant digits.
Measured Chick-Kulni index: 27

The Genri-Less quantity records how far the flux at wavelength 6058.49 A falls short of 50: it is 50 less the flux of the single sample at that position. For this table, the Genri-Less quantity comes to 34.5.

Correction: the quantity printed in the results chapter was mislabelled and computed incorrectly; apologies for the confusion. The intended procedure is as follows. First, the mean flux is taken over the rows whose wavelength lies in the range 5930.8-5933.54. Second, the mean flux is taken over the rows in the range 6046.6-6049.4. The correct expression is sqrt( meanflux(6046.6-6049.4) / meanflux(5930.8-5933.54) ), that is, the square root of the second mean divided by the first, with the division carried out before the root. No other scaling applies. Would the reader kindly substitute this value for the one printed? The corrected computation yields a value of 1.01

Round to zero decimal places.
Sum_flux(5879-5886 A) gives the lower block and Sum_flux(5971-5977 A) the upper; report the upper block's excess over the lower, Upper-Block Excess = 3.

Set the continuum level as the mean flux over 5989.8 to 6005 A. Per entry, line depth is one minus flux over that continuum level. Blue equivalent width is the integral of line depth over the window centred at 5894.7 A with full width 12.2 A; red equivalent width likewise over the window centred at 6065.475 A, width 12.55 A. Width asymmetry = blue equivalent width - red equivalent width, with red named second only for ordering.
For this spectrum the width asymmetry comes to 2.0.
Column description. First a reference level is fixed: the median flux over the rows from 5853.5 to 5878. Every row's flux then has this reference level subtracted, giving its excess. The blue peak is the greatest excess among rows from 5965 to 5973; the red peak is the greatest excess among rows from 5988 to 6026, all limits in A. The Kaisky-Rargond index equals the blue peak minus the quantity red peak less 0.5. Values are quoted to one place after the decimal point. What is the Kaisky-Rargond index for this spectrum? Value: 0.2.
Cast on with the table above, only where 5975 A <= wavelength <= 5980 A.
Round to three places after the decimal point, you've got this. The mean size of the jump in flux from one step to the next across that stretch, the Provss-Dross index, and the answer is 0.067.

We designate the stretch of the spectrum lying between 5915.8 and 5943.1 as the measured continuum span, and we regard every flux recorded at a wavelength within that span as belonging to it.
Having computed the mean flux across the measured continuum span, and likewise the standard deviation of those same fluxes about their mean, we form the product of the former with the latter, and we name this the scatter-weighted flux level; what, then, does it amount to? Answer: 1.8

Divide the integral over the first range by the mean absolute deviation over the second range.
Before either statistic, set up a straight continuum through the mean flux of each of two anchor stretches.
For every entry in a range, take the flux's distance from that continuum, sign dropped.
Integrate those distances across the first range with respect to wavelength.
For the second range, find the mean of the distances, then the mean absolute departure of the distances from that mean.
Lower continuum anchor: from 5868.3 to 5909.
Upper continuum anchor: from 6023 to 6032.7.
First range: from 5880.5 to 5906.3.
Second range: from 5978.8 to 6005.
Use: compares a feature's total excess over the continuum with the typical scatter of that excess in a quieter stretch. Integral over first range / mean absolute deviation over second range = 237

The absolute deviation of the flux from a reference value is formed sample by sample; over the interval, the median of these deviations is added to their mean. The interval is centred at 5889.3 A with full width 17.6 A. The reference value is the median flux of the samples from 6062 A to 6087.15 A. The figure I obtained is 4.3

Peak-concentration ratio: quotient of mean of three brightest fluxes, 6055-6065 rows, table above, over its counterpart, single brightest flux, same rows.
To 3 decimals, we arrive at 1.000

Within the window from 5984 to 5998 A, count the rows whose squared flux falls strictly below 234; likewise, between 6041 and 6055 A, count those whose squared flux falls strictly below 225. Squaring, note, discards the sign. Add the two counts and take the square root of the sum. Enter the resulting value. 2.2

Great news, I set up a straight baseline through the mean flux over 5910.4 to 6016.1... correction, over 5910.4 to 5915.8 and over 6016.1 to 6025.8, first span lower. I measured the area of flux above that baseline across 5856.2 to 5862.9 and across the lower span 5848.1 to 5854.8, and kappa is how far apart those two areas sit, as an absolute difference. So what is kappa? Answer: 1.3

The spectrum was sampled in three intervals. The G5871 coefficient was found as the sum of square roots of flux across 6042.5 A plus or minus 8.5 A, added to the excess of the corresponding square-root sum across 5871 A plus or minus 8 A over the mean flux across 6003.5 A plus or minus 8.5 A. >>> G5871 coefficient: 78.5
